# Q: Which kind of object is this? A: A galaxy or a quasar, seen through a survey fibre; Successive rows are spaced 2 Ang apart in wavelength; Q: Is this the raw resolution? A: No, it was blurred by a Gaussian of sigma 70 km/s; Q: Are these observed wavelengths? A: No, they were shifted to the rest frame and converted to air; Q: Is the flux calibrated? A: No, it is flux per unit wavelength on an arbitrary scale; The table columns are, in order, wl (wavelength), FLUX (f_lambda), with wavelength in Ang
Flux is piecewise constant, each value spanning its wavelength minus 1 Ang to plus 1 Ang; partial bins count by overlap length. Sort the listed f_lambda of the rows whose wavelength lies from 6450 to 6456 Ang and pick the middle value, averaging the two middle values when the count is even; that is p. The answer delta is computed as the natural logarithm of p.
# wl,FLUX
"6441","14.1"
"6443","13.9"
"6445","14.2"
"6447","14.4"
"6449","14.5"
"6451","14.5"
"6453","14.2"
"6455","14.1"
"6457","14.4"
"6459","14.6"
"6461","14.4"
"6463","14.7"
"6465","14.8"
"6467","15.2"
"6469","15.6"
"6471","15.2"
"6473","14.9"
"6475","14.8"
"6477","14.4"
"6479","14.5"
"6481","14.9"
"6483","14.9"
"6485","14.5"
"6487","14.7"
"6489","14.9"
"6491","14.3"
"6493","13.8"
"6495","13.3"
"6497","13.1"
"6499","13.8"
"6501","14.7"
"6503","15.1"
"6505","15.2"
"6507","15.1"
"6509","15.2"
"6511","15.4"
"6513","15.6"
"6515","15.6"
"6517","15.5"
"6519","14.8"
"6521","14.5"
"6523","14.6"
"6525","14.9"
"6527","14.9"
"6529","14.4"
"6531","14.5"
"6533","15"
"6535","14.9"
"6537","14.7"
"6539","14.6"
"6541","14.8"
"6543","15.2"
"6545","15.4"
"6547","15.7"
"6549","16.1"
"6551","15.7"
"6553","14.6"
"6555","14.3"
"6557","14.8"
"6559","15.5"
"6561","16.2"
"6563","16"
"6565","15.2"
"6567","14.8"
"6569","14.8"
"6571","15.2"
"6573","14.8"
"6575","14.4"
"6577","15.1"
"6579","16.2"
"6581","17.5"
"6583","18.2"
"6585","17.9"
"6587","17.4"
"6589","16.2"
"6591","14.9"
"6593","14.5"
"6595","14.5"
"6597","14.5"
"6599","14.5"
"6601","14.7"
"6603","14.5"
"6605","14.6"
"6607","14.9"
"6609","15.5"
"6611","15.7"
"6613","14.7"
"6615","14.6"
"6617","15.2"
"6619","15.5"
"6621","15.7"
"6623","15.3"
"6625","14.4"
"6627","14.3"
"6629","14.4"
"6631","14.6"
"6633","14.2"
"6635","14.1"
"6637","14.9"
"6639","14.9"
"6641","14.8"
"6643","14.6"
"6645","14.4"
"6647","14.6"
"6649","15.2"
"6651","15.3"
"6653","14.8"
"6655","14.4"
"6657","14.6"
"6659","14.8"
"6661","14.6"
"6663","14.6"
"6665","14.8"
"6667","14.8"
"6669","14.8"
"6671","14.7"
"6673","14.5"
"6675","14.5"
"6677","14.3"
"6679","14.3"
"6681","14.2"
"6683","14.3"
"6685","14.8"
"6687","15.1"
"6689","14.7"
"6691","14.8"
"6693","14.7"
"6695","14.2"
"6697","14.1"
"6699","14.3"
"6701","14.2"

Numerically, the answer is 2.65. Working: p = 14.2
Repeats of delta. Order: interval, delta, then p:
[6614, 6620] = 2.72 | 15.2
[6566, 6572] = 2.69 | 14.8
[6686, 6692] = 2.69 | 14.8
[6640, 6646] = 2.68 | 14.6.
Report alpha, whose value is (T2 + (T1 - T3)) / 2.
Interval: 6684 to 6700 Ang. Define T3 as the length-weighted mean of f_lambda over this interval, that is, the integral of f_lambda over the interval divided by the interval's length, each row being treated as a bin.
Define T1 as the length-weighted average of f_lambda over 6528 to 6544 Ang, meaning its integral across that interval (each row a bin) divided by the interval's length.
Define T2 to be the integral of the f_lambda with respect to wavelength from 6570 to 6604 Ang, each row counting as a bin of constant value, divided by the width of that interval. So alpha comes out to 7.88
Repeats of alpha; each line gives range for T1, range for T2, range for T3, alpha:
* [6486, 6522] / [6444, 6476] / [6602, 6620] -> 7.17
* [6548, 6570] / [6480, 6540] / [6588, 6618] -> 7.54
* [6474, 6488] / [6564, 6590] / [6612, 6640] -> 7.94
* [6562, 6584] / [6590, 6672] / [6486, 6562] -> 7.77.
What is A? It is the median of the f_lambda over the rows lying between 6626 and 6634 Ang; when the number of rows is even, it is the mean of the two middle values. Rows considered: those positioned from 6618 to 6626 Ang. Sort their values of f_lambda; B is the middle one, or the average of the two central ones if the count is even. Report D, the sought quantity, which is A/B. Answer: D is 0.93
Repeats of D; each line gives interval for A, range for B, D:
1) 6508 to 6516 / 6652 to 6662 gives 1.06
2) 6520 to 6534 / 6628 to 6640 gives 1.01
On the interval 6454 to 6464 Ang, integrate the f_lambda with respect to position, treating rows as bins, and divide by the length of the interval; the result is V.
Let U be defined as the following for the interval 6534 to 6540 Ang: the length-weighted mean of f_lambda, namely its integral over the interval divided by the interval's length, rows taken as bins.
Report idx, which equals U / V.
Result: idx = 1.02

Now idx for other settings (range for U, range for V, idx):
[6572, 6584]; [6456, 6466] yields 1.10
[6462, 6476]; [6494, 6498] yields 1.14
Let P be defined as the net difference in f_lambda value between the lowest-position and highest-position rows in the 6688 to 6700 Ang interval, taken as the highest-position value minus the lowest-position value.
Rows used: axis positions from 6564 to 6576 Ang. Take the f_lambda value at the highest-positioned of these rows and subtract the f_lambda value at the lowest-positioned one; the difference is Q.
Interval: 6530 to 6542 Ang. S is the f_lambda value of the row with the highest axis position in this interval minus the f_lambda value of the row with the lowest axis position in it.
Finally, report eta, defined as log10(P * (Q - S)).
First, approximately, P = -0.4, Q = -0.8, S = 0.3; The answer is -0.36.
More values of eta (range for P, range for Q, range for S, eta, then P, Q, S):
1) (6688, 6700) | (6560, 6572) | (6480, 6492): -0.80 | -0.4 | -1.0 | -0.6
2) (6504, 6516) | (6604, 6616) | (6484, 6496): -0.32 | 0.4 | 0.0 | -1.2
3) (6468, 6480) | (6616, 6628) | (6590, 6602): -0.11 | -1.1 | -0.9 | -0.2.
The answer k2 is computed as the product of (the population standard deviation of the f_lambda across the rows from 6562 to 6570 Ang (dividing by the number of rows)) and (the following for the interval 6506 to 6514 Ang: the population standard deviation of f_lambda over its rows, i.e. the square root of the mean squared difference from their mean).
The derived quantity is 0.09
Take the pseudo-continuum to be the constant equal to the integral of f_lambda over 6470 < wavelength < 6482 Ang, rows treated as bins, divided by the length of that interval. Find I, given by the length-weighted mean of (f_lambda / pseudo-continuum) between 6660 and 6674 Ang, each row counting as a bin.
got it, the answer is 0.99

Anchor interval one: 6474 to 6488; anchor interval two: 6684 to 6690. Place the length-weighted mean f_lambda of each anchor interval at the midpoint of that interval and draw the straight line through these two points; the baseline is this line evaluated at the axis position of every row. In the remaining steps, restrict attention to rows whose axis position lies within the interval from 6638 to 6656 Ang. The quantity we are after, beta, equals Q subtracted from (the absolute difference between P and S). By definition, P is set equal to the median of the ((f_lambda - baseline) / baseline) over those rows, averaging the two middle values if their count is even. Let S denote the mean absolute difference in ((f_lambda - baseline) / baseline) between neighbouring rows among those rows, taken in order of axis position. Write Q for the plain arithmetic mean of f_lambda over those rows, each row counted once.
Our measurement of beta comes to -14.8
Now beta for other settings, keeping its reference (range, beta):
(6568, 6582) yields -15.4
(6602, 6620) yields -15.0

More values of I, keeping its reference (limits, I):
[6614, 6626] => 1.02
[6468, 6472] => 1.04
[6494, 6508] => 0.97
